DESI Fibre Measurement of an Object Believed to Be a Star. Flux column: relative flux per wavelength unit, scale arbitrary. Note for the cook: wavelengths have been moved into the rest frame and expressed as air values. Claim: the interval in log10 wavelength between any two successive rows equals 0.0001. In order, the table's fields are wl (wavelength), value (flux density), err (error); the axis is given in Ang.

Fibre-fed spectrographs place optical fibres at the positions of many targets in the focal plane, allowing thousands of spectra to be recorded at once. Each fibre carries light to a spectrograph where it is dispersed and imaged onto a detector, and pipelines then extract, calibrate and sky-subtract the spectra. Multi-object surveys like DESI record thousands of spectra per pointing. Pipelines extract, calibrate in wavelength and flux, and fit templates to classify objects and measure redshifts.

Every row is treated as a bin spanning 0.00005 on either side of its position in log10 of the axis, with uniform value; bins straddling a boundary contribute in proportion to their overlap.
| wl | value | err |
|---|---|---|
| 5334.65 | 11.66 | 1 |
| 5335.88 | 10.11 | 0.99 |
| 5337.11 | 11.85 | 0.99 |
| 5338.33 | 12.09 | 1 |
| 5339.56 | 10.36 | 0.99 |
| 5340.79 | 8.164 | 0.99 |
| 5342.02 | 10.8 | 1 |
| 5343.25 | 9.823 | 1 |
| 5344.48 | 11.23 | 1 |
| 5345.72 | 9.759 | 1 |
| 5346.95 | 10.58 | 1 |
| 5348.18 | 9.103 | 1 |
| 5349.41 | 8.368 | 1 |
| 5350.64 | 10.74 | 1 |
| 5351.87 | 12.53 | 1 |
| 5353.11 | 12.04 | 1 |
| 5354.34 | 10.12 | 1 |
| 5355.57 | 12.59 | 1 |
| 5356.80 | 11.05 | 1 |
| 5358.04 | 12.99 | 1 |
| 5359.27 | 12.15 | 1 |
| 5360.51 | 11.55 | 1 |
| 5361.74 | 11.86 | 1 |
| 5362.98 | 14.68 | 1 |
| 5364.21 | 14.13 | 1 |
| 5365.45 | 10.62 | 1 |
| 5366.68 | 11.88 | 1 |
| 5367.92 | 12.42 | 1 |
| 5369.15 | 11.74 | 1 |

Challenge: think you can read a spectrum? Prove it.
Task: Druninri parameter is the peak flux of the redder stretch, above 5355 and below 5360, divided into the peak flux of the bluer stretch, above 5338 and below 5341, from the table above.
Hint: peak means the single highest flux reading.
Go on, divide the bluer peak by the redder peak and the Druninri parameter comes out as 0.93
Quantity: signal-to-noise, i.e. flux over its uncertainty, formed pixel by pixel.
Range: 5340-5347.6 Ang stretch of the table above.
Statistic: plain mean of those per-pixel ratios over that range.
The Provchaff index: 10.1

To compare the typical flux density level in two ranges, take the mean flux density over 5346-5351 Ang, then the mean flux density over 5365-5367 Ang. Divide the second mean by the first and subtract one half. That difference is 0.66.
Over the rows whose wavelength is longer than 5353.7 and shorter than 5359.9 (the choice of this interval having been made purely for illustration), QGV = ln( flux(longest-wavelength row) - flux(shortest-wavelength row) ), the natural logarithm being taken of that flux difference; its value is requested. 0.71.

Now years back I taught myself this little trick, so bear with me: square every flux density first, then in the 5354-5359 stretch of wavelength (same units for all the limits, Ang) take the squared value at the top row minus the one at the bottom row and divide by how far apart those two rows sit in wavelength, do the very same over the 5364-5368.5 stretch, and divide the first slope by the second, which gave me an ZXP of -1.5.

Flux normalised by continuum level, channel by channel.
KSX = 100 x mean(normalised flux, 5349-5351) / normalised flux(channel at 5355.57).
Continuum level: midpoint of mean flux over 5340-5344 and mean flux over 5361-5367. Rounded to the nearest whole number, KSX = 76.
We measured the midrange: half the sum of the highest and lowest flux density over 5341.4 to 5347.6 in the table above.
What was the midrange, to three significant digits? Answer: 10.5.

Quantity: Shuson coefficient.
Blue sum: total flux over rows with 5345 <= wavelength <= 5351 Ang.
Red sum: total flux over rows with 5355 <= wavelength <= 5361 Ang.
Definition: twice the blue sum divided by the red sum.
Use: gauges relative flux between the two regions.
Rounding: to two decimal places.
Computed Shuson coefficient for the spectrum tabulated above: 1.61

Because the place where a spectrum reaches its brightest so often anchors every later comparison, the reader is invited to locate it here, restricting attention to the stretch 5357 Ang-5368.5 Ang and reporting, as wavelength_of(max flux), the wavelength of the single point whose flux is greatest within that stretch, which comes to 5362.98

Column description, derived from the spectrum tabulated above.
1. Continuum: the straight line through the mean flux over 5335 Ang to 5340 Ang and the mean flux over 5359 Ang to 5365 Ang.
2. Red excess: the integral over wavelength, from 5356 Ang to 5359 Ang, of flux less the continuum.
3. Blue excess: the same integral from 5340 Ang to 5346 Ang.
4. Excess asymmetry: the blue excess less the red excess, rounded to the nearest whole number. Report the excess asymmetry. -8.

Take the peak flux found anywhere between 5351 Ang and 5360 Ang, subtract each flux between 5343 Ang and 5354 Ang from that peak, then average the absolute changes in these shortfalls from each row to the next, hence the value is 1.32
